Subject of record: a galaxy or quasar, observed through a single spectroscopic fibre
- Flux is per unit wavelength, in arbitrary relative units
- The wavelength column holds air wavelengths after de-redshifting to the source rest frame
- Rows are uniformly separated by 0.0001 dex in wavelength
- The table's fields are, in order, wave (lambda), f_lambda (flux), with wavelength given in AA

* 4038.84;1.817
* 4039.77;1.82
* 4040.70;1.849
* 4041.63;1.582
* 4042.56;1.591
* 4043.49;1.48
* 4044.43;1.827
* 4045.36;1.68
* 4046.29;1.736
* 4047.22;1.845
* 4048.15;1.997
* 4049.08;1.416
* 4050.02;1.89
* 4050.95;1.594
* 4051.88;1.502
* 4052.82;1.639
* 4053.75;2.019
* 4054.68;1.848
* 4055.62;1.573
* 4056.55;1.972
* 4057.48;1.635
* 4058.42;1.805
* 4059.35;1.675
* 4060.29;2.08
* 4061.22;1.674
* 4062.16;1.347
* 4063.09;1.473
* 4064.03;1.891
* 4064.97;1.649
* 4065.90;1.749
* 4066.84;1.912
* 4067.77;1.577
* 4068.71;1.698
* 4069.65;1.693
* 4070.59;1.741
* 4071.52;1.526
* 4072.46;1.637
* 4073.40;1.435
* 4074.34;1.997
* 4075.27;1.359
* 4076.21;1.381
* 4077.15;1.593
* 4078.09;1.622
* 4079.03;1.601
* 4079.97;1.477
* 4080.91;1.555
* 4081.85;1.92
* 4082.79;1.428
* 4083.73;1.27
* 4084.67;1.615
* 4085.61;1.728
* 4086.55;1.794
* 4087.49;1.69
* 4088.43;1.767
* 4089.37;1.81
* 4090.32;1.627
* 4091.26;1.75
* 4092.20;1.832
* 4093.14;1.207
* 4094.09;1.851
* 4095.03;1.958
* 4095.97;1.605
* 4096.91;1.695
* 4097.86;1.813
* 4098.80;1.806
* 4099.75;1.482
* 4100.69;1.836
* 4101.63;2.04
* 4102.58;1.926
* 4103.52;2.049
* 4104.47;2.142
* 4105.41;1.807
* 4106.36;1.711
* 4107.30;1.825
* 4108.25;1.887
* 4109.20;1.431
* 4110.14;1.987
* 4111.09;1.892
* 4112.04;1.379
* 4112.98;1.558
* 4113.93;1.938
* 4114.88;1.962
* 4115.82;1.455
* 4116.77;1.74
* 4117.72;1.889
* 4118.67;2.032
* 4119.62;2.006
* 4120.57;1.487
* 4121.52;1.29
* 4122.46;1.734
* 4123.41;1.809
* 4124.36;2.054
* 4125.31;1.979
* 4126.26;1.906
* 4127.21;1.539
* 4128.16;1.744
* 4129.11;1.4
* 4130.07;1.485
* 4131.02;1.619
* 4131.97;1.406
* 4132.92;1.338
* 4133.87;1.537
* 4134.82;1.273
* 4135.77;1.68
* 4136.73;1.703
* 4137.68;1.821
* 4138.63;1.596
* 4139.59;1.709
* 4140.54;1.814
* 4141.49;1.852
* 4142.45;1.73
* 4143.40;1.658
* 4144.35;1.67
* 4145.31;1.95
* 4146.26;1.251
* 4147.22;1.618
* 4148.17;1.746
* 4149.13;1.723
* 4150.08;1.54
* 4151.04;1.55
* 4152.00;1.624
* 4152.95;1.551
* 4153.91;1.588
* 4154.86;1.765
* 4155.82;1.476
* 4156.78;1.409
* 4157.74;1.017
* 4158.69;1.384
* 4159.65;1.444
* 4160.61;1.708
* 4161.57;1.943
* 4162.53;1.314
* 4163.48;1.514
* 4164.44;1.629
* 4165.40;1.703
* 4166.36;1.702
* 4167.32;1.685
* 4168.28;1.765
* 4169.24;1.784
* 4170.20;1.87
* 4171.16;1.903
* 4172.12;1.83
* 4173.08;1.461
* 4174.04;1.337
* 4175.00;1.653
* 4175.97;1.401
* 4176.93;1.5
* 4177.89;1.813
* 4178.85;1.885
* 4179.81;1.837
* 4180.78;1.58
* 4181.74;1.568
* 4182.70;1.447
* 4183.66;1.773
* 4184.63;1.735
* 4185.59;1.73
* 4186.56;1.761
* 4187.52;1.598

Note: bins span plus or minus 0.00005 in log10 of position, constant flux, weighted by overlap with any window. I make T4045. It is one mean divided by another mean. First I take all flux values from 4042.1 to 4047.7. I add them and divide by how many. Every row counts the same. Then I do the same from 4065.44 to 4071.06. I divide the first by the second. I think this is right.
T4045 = 0.98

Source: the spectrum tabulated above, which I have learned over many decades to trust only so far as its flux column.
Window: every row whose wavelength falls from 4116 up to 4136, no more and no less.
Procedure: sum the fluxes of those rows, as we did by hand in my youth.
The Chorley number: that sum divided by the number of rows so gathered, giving 1.66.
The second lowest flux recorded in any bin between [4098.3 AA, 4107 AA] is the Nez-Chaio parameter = 1.711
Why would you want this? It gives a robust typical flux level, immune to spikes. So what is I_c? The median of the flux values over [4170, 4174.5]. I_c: 1.83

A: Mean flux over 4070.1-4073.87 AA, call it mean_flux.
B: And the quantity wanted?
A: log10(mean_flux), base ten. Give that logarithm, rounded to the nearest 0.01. 0.20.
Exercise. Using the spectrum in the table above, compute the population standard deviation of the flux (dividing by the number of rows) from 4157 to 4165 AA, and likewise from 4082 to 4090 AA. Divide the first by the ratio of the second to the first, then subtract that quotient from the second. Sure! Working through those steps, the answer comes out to -0.19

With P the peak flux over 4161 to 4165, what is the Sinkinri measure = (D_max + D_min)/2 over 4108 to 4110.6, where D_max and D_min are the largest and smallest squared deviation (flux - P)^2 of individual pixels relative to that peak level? 0.13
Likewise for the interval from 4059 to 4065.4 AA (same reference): 0.18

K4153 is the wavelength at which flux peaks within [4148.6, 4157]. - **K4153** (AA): 4154.86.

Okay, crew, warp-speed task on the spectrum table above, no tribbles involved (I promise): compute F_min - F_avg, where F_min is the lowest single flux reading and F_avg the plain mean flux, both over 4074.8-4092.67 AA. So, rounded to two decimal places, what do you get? -0.35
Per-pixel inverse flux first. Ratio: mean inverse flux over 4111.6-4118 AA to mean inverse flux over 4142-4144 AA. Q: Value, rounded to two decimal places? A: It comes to 1.01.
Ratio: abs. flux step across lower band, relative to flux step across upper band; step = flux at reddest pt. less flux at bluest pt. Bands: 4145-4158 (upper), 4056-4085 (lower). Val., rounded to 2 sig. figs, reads -0.38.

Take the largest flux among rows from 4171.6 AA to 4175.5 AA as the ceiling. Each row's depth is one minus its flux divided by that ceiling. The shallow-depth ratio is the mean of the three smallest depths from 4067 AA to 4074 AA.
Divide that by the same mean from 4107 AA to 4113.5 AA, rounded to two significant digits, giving -1.3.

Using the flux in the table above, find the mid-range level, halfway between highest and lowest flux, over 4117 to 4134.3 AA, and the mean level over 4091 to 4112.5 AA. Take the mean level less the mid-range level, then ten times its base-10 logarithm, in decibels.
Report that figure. -9.7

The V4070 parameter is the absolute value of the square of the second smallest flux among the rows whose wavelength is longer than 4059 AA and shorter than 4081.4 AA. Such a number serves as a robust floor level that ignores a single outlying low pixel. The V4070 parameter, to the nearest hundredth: 1.85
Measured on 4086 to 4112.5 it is 1.90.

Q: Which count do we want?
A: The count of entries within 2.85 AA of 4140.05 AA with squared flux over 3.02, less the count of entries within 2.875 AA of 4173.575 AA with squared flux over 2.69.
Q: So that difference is 0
